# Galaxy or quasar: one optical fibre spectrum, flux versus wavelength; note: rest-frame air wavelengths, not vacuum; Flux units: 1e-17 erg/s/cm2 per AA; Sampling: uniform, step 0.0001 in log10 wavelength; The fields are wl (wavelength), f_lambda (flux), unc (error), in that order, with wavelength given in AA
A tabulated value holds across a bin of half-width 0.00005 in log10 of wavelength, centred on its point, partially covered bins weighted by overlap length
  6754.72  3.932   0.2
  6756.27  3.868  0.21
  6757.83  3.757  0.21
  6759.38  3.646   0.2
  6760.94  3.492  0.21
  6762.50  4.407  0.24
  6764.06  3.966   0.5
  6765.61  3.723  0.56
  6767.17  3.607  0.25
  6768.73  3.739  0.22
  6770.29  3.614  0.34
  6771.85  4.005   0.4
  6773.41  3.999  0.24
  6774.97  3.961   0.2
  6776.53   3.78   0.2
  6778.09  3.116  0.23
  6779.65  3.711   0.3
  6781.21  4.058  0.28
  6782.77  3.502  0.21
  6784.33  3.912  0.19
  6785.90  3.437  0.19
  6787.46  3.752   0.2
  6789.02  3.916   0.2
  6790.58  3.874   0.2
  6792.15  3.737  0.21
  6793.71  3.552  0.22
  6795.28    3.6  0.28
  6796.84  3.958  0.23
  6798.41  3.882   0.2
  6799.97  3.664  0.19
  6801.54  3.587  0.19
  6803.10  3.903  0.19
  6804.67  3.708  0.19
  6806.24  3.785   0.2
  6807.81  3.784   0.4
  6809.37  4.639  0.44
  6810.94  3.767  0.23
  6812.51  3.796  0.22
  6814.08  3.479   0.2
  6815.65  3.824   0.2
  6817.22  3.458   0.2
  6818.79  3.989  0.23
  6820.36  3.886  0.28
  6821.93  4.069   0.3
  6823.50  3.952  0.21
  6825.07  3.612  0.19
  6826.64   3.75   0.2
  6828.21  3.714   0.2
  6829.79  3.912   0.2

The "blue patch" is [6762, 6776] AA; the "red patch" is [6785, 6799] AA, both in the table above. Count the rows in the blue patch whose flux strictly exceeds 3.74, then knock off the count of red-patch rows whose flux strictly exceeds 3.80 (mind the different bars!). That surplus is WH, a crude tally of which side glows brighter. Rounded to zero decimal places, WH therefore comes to 1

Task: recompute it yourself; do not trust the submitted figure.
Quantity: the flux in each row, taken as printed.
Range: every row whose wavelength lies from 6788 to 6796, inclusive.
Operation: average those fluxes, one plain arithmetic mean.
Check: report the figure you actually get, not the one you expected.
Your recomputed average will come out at 3.74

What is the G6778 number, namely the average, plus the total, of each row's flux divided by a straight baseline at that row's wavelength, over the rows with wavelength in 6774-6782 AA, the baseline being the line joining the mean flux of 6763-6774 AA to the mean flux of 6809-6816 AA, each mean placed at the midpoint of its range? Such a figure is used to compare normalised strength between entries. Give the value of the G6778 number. 5.84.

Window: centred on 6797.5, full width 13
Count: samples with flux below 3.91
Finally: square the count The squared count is 49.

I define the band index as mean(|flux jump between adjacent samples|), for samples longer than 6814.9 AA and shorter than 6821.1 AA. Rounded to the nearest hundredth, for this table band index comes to 0.33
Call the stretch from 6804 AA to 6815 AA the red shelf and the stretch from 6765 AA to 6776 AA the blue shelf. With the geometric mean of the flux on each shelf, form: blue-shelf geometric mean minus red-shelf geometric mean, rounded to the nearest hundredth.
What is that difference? -0.03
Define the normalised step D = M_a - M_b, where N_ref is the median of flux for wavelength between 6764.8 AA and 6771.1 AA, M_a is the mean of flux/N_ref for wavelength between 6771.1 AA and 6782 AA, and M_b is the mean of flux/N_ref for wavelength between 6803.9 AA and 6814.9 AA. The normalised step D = -0.01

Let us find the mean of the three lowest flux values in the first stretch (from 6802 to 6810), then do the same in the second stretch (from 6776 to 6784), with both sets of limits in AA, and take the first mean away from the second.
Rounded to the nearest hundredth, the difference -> -0.32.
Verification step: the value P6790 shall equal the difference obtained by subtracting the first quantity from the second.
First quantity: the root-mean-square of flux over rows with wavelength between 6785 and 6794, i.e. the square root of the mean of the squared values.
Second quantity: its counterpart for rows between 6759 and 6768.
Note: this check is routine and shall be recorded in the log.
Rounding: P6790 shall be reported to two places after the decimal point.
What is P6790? 0.10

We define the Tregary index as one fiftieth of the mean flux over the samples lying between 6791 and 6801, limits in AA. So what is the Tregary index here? 0.0746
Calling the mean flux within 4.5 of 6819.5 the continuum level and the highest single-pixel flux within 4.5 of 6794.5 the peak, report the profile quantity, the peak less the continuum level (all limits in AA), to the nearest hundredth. 0.10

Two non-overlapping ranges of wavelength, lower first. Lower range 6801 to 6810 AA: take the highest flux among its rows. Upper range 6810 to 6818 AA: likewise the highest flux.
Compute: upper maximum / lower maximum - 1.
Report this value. -0.18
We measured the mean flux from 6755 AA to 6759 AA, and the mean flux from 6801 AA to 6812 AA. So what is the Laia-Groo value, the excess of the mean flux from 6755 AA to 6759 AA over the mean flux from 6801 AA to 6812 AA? -0.07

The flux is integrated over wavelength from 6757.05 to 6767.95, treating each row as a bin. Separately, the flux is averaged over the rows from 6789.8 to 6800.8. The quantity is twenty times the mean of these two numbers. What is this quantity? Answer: 452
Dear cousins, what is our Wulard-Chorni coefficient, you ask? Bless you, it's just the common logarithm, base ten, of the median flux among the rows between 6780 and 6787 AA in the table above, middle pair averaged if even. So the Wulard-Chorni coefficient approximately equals 0.569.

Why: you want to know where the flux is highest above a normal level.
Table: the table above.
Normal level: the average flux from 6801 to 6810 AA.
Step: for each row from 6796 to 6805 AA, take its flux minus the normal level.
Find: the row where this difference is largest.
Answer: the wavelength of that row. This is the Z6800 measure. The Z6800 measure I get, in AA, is 6796.84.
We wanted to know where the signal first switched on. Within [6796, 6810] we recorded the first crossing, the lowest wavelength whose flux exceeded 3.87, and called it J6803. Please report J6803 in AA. 6796.84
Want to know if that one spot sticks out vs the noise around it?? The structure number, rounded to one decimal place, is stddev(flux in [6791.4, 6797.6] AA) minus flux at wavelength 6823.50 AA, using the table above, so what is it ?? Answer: -3.8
